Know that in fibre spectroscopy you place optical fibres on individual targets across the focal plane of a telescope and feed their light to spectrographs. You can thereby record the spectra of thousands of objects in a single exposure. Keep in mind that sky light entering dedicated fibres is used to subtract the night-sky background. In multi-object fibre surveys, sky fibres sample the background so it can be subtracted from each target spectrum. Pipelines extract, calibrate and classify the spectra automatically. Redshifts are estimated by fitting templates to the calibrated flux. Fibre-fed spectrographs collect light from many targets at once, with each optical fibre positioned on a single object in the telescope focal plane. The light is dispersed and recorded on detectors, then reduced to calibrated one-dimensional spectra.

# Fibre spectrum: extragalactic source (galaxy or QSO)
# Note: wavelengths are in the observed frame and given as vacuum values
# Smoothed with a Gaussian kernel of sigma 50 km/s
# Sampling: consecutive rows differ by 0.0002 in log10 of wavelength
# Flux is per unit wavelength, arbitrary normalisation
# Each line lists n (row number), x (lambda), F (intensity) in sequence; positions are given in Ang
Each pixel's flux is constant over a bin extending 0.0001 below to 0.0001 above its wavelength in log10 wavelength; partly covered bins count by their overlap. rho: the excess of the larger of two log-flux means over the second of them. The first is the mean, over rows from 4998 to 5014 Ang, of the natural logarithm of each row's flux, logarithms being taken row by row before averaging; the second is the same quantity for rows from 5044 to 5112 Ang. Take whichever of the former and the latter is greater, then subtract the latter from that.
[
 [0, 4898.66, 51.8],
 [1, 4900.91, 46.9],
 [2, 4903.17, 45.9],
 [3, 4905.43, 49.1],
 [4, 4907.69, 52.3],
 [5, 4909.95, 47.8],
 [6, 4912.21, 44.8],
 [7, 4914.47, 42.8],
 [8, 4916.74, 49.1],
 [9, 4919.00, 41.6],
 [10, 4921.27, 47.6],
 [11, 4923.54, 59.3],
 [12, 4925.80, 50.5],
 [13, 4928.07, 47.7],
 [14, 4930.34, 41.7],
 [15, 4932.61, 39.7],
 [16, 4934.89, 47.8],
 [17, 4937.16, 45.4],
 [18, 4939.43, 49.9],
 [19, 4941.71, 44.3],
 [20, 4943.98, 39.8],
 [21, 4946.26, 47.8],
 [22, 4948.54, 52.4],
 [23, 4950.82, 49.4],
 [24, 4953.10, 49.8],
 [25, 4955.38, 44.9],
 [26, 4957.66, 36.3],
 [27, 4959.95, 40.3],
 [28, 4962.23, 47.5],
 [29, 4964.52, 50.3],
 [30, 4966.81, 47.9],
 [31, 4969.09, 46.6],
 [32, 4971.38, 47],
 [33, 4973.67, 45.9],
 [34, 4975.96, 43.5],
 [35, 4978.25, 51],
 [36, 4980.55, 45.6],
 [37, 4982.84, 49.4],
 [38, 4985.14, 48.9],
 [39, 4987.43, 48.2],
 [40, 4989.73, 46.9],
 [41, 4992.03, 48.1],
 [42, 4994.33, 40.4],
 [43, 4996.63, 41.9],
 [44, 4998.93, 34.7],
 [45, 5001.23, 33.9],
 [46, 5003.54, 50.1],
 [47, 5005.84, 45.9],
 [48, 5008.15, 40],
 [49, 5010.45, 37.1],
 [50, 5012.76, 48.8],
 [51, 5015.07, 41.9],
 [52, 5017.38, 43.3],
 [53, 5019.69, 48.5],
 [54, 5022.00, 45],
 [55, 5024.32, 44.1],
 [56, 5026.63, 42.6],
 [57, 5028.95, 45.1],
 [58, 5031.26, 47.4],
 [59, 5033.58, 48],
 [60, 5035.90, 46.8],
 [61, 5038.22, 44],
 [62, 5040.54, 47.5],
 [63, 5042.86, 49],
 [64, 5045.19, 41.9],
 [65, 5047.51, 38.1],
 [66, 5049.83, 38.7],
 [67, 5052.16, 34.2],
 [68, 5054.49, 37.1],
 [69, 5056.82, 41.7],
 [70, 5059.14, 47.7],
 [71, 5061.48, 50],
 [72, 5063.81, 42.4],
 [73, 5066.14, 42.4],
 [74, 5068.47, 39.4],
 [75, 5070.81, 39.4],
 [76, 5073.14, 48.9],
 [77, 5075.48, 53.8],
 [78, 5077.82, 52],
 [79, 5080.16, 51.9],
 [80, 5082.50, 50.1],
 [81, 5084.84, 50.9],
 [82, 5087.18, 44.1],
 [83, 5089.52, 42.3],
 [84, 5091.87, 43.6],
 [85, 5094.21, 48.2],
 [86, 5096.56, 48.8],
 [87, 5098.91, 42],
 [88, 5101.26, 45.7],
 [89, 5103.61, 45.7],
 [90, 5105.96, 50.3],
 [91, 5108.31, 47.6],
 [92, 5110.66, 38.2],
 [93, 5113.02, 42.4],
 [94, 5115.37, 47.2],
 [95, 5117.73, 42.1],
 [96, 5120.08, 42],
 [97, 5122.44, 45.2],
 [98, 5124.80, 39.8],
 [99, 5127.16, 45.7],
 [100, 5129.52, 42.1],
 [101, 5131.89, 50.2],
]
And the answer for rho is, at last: 0.0000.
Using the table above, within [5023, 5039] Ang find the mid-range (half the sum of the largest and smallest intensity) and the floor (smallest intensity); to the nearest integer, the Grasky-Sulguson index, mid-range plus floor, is 88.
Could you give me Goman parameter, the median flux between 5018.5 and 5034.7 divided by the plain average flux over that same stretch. 0.98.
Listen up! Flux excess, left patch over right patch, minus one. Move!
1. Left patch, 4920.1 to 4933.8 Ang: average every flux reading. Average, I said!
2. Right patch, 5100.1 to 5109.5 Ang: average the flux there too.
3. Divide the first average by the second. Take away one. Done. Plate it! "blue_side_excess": 0.01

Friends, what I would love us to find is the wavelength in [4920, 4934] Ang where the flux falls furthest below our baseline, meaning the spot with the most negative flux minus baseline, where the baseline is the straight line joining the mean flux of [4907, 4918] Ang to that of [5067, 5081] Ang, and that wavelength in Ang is 4932.61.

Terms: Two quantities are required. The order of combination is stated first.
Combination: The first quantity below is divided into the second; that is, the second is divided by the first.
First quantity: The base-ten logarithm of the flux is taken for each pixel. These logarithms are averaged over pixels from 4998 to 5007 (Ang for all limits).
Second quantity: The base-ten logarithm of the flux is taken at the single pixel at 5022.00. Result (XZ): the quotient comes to 1.03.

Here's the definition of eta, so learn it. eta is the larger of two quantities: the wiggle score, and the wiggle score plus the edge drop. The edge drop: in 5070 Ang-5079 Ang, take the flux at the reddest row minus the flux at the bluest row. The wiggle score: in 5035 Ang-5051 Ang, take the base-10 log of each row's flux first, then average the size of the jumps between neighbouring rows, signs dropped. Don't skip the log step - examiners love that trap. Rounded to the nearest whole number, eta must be 13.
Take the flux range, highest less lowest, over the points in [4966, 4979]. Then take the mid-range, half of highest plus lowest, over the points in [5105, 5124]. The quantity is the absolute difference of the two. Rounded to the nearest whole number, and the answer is 37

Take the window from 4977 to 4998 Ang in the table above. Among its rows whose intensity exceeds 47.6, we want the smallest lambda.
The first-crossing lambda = 4978.25 Ang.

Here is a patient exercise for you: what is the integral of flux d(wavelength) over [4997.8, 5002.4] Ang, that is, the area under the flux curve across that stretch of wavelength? 158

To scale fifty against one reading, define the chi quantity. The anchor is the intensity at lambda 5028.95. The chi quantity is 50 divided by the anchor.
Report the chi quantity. 1.11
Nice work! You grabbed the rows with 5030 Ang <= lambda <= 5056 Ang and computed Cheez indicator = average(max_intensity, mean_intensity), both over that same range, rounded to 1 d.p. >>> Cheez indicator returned 46.0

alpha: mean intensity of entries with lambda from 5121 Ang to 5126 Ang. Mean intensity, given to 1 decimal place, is 42.5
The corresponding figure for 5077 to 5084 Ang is 51.3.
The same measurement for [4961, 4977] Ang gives 47.0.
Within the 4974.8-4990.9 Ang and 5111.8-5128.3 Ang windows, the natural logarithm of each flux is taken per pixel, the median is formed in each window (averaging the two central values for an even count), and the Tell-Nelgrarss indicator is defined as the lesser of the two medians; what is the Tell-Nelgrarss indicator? 3.75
